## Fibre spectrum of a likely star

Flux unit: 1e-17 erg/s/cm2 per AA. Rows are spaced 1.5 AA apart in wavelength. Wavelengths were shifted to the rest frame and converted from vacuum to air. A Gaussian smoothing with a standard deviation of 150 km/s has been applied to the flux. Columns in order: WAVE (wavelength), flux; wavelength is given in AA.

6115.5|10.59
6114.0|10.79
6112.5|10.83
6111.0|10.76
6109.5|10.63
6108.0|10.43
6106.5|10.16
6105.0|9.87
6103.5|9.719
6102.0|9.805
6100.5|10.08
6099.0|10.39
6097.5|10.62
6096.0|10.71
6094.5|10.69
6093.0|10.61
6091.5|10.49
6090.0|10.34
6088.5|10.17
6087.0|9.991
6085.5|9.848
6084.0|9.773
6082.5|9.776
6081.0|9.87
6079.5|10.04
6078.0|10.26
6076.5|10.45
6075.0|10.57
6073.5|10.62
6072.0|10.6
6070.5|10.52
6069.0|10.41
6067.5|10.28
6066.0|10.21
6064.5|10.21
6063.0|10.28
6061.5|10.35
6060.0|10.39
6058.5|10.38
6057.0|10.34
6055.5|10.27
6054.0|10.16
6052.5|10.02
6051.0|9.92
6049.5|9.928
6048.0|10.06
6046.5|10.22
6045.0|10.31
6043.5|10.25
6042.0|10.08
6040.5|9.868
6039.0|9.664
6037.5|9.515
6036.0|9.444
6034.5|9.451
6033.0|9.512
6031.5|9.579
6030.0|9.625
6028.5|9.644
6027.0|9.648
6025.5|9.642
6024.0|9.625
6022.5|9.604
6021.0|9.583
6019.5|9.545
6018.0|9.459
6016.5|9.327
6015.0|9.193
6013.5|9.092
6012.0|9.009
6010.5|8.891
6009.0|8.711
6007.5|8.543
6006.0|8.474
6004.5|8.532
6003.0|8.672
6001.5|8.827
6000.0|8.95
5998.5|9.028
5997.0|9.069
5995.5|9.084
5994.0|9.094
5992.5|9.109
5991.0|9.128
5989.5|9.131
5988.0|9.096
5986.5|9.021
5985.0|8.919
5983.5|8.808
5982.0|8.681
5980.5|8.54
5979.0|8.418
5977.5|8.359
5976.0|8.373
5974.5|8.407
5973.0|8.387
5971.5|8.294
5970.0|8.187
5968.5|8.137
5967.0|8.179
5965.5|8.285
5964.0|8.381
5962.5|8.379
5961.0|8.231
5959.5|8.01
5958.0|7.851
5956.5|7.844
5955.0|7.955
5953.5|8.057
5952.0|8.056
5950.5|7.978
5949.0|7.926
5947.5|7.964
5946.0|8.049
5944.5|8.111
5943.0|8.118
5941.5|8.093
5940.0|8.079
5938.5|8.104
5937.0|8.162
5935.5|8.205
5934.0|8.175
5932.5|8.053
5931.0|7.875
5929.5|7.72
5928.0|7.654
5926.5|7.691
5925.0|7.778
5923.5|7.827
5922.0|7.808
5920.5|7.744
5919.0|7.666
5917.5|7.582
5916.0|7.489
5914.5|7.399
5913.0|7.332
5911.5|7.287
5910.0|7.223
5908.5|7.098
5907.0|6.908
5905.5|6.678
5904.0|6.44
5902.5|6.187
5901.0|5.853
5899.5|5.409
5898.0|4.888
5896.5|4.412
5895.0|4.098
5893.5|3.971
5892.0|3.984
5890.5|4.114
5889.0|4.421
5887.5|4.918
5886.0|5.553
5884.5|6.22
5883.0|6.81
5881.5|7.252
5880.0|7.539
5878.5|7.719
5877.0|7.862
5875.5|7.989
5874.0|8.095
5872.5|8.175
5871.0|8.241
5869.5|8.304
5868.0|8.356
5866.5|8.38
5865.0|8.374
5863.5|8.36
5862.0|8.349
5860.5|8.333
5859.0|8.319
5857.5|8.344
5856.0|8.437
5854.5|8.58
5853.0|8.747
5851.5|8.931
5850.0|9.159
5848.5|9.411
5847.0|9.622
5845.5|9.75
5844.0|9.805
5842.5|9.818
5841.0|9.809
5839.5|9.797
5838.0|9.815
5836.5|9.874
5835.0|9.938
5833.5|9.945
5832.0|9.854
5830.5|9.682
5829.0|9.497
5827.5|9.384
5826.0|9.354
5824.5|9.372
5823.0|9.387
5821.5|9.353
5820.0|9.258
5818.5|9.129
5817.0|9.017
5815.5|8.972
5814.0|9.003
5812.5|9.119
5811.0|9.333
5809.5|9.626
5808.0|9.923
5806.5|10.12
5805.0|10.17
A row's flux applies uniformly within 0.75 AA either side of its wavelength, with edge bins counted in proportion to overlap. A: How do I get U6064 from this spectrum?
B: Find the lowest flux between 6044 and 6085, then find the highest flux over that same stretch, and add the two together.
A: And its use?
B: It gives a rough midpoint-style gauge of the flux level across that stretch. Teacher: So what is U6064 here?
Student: 20.4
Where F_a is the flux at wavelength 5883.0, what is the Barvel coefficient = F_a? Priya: 6.81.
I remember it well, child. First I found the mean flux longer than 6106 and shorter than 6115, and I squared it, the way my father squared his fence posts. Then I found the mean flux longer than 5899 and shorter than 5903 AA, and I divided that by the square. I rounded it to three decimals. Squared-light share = 0.052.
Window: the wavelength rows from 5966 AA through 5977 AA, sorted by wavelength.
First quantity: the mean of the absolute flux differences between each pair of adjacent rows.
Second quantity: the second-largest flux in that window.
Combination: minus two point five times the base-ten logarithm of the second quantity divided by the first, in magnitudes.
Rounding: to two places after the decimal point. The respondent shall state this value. -5.41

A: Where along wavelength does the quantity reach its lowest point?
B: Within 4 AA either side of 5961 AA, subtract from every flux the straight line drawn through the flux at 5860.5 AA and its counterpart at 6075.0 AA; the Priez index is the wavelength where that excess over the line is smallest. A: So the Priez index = 5958.0 AA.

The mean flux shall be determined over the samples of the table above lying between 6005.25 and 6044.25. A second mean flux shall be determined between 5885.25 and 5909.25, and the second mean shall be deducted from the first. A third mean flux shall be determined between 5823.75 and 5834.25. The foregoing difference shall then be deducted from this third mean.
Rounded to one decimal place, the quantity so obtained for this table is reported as 5.5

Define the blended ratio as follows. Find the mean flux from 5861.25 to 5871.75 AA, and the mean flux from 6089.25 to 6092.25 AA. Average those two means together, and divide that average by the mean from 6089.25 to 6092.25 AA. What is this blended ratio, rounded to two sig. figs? 0.90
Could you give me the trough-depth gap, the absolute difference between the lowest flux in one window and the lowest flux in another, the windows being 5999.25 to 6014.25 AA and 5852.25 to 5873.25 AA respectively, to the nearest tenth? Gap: 0.3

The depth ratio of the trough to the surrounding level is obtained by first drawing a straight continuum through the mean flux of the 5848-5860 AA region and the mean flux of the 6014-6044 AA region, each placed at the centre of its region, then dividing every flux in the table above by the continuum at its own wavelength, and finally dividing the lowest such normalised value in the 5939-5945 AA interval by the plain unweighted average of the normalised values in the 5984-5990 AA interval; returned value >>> 0.92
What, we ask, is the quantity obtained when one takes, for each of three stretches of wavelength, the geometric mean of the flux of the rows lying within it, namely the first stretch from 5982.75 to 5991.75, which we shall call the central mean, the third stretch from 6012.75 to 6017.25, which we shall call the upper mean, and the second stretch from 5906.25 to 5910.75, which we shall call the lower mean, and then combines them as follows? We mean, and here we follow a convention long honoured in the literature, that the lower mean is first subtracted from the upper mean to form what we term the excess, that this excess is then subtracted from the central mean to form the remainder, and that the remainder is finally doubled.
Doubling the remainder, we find 13.8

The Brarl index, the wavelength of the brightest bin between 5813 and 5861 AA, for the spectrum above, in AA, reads 5833.5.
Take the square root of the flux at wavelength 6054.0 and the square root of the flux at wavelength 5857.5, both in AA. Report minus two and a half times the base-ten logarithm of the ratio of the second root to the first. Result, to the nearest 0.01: 0.11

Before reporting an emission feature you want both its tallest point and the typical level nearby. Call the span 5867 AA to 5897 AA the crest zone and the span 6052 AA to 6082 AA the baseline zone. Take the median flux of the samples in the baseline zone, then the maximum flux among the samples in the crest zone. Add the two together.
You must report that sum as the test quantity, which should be 18.7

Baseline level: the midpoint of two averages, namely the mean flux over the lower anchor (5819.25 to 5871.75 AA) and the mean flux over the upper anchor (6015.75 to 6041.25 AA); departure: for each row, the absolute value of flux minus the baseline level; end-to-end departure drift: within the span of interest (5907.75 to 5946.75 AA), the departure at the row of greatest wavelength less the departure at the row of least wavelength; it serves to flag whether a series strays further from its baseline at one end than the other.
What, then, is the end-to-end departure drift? -1.0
